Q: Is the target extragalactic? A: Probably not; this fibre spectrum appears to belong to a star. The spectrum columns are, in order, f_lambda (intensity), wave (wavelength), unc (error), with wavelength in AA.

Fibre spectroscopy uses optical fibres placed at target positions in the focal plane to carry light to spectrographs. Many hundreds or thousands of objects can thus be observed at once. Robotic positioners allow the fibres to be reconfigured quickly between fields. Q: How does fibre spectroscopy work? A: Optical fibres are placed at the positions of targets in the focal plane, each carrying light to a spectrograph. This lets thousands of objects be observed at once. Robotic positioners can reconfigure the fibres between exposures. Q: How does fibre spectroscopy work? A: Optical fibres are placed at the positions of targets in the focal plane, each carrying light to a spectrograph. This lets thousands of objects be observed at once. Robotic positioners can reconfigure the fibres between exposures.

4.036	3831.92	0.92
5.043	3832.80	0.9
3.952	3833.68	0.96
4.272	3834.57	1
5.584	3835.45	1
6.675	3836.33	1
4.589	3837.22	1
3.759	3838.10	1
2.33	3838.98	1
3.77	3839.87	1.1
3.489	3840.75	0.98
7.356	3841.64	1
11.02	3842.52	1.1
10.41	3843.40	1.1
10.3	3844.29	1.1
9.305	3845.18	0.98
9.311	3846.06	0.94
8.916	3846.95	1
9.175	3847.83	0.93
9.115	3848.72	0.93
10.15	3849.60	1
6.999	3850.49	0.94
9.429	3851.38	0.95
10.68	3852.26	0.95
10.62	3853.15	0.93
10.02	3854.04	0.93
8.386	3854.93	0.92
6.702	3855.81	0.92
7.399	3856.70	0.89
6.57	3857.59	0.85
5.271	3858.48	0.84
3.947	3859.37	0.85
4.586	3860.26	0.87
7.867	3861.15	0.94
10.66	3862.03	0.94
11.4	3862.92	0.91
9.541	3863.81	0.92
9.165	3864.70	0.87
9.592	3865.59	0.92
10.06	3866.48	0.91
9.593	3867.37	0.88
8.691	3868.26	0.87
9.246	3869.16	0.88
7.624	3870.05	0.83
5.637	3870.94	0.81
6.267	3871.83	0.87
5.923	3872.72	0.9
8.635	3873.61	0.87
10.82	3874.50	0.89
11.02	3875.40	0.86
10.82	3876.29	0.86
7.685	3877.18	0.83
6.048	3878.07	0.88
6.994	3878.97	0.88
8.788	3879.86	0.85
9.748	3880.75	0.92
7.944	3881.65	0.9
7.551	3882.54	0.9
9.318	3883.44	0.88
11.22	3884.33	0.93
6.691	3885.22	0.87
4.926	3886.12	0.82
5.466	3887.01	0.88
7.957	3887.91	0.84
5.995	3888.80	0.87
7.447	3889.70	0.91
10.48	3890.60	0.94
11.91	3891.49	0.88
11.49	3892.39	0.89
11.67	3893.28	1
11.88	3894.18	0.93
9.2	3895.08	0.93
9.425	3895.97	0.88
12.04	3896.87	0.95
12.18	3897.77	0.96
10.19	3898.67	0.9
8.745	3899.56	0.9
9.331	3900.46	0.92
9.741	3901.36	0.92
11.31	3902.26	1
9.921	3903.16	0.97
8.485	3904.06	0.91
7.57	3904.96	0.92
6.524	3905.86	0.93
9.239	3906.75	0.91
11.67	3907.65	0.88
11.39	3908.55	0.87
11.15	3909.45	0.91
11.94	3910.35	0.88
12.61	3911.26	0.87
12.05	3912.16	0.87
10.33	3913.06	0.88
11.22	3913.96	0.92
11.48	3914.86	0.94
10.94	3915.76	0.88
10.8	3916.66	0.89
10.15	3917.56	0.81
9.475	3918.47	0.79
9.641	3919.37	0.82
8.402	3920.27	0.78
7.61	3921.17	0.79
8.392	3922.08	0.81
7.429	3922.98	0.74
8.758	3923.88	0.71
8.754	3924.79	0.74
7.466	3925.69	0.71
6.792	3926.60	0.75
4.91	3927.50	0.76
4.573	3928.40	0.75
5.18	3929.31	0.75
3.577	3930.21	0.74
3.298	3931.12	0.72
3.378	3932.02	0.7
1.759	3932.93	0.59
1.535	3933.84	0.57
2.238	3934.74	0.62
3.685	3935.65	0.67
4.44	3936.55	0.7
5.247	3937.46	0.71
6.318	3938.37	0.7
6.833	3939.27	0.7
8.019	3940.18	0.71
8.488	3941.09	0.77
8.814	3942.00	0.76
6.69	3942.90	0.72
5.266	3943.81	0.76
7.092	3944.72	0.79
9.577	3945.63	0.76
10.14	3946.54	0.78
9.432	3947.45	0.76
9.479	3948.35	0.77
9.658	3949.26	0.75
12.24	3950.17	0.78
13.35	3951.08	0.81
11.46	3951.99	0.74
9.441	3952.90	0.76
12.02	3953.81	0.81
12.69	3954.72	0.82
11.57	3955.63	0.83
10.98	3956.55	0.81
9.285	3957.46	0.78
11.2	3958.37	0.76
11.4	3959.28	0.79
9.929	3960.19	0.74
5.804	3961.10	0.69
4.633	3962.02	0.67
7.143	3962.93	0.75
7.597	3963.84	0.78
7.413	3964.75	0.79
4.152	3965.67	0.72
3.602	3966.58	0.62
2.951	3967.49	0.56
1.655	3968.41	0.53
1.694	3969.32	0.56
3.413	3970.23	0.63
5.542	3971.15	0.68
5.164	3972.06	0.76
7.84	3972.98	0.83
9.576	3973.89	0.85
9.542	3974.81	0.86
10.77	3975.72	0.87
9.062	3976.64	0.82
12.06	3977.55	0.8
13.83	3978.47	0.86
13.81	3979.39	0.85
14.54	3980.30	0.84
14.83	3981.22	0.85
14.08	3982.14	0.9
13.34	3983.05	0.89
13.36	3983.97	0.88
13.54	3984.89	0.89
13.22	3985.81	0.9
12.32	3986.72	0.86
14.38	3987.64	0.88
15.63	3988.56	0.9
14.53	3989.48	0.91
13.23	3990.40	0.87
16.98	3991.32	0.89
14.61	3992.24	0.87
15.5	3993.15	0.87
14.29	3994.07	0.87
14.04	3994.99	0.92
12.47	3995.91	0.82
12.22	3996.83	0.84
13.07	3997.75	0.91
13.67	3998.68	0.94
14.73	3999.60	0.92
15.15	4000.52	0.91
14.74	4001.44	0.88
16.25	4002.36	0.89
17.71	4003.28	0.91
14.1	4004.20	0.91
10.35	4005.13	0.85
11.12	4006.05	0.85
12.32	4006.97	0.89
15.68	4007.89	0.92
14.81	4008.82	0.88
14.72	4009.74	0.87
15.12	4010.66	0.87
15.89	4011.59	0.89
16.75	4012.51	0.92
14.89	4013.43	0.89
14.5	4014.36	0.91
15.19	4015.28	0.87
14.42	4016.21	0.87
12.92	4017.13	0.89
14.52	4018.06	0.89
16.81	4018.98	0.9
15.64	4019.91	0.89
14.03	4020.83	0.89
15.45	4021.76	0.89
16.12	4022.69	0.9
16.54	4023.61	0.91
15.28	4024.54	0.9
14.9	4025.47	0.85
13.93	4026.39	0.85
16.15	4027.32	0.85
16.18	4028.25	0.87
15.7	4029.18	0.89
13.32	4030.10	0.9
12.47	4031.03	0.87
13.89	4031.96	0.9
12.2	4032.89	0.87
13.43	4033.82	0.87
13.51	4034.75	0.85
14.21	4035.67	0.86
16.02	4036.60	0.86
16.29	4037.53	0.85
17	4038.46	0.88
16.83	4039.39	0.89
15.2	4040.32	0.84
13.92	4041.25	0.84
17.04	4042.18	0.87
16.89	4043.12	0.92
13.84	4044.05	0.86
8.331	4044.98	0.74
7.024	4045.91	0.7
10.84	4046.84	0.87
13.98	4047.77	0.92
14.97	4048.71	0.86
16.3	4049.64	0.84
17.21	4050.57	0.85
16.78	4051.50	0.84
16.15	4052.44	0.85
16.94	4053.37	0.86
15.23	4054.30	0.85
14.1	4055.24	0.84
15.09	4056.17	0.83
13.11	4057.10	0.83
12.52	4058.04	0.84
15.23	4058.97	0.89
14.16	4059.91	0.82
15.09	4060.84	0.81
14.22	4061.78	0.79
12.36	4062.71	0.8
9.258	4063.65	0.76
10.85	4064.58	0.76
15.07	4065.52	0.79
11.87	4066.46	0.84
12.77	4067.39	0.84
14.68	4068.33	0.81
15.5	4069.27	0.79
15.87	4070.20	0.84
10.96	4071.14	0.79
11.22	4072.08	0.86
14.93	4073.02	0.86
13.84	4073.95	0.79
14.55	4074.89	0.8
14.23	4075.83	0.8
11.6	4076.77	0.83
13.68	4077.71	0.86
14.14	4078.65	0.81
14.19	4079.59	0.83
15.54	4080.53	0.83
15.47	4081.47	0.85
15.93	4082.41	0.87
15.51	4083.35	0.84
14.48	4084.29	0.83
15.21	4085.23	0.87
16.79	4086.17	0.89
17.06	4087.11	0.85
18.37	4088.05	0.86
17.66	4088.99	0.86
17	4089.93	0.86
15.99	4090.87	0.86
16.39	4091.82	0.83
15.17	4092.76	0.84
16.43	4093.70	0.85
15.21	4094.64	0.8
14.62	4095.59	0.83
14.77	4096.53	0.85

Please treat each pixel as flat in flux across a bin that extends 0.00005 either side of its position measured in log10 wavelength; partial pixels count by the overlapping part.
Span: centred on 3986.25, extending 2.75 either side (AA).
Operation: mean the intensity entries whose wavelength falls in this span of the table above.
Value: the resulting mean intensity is 13.7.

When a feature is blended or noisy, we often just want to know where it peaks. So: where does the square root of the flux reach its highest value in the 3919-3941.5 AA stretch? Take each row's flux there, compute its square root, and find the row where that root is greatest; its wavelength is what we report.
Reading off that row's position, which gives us 3919.37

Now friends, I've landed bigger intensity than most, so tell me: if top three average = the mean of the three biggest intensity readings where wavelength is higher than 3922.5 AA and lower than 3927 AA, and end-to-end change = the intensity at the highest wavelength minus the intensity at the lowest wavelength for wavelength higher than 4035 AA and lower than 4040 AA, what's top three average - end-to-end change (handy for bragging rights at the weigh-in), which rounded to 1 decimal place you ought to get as 5.7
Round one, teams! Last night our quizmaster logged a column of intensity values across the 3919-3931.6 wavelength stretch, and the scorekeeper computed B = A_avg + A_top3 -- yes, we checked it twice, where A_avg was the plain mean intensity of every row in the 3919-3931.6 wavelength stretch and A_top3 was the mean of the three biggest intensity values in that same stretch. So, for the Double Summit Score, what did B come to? 15.8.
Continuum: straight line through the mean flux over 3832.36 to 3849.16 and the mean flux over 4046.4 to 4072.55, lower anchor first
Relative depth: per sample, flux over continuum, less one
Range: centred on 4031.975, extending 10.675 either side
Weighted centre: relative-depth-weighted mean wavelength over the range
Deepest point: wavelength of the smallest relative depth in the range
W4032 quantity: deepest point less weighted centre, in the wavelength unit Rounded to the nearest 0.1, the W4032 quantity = 1.5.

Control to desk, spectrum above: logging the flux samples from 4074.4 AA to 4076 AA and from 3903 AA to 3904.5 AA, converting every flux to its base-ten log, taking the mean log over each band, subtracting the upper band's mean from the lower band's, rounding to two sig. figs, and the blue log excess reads -0.20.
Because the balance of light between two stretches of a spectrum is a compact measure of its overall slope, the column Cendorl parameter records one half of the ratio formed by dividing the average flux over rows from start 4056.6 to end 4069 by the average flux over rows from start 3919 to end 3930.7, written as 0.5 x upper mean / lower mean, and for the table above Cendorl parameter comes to 0.94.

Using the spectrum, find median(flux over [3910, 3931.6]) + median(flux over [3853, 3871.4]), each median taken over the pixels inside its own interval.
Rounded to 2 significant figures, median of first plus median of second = 17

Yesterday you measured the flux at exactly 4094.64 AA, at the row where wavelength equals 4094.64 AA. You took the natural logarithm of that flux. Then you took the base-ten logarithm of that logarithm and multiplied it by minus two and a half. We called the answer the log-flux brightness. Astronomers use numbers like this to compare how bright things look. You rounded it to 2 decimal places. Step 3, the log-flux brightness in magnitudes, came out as -1.09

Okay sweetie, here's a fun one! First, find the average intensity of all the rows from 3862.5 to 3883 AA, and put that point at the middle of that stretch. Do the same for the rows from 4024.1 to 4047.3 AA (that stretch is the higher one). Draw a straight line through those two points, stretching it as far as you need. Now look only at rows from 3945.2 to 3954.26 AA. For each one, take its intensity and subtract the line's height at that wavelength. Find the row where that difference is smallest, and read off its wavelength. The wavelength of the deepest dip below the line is 3952.90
